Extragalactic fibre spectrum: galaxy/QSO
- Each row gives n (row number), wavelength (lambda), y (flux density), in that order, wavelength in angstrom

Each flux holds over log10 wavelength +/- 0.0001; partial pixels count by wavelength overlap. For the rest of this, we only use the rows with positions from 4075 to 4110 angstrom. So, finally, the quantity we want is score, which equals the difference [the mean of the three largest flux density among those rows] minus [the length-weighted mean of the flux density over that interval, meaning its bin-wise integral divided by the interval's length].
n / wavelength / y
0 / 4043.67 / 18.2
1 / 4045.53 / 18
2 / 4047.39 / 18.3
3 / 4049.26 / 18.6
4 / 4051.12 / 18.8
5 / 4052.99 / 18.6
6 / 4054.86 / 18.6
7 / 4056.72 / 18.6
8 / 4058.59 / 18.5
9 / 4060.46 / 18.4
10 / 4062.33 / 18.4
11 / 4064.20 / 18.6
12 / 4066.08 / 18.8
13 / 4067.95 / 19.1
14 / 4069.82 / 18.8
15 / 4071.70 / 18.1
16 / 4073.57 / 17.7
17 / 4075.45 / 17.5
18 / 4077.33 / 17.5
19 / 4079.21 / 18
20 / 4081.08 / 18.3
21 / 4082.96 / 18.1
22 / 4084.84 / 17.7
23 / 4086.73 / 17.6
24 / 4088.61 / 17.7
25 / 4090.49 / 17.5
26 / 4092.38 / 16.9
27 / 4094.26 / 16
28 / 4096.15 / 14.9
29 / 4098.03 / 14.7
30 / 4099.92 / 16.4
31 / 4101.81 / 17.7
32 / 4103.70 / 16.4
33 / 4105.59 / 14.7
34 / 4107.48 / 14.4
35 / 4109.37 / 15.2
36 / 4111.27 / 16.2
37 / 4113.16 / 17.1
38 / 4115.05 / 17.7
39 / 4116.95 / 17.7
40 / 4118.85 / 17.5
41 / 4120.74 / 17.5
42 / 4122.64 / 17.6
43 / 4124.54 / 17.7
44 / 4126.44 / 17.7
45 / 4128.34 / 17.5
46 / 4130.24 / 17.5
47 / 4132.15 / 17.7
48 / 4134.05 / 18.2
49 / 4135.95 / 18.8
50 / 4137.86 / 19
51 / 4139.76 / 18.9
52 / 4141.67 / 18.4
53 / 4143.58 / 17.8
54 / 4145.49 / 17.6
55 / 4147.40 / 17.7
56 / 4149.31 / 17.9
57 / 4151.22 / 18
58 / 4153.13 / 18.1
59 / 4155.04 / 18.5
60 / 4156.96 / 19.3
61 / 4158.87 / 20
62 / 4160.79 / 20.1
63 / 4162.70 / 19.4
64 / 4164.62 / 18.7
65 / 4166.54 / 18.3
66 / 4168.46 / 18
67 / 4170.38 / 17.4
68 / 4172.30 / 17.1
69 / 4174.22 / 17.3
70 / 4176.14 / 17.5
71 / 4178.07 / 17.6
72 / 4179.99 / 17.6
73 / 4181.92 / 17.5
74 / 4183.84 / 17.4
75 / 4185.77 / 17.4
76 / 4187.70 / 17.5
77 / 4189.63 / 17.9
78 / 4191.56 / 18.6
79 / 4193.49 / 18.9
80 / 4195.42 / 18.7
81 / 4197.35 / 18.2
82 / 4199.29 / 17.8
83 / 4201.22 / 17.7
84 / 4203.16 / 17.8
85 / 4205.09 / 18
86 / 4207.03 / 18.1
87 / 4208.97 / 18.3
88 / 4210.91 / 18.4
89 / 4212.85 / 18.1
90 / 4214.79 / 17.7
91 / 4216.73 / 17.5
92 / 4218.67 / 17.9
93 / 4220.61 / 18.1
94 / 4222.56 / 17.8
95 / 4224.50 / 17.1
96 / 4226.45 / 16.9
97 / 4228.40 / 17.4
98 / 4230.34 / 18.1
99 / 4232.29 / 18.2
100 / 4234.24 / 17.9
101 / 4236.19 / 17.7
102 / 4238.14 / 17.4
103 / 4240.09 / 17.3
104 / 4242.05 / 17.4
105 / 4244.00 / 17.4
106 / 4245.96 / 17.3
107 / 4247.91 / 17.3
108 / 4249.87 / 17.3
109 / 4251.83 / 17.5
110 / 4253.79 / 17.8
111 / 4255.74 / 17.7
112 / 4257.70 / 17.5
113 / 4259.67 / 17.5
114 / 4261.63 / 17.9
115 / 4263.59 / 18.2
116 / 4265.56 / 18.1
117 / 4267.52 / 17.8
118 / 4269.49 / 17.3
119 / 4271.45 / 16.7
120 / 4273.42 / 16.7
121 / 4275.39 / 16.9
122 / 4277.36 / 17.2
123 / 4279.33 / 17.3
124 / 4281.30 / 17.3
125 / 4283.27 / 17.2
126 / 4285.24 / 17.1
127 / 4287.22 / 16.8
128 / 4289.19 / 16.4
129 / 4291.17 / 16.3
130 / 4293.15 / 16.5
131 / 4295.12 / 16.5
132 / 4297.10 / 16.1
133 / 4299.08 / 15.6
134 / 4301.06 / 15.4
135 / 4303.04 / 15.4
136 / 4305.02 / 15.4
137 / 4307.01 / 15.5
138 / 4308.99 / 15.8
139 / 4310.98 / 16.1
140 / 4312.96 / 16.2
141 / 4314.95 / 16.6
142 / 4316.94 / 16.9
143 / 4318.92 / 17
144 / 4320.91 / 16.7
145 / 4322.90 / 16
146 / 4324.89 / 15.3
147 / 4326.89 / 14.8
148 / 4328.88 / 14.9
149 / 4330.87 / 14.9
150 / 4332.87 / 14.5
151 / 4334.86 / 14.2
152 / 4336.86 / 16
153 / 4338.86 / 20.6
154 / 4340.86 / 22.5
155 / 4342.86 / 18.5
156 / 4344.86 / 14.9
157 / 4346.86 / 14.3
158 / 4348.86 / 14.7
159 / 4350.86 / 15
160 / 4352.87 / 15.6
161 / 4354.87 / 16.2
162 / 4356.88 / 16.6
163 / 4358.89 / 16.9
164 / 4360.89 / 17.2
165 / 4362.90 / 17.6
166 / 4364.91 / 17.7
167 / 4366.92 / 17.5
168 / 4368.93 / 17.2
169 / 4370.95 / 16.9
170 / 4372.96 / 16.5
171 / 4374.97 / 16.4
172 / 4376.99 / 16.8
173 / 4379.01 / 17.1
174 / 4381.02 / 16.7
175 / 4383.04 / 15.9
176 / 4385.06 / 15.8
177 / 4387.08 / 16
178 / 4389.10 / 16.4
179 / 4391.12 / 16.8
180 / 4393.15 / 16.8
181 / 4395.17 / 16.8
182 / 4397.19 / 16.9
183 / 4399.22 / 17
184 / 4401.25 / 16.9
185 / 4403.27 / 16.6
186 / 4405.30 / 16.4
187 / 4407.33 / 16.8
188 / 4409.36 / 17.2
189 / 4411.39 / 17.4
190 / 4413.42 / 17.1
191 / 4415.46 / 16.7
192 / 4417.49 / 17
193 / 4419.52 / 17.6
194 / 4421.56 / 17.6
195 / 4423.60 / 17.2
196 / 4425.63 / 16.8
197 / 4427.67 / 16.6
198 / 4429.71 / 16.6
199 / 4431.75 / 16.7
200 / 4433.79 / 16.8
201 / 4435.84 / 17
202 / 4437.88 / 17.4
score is 1.44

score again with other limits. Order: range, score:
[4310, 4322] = 0.28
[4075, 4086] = 0.28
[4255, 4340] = 2.43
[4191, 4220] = 0.62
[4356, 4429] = 0.76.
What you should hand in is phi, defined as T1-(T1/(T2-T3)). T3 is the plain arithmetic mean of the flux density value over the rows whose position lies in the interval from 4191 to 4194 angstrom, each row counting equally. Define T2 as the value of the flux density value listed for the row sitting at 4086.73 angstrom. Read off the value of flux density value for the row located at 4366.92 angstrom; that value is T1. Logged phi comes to 33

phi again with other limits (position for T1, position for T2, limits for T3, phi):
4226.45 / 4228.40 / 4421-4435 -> -17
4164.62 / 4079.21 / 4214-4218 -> -28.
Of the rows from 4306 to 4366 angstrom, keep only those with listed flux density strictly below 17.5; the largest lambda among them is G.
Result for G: 4360.89 angstrom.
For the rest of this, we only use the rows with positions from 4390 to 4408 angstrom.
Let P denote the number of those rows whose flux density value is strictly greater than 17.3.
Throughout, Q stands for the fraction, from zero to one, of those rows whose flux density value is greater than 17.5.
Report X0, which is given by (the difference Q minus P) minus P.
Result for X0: 0.0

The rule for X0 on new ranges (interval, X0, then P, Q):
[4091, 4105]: -1.9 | 1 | 0.1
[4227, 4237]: -9.2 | 5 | 0.8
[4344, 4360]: 0.0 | 0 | 0.0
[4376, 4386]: 0.0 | 0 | 0.0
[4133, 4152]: -19.0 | 10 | 1.0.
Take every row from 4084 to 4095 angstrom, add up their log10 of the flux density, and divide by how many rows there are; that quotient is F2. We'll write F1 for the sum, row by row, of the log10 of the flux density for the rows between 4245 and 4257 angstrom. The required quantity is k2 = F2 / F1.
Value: 0.166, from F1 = 7.46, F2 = 1.236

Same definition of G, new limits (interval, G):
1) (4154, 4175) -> 4174.22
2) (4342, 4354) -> 4352.87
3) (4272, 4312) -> 4310.98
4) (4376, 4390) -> 4389.10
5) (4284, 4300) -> 4299.08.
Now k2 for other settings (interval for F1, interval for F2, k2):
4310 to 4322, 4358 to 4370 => 0.169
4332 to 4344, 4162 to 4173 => 0.169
